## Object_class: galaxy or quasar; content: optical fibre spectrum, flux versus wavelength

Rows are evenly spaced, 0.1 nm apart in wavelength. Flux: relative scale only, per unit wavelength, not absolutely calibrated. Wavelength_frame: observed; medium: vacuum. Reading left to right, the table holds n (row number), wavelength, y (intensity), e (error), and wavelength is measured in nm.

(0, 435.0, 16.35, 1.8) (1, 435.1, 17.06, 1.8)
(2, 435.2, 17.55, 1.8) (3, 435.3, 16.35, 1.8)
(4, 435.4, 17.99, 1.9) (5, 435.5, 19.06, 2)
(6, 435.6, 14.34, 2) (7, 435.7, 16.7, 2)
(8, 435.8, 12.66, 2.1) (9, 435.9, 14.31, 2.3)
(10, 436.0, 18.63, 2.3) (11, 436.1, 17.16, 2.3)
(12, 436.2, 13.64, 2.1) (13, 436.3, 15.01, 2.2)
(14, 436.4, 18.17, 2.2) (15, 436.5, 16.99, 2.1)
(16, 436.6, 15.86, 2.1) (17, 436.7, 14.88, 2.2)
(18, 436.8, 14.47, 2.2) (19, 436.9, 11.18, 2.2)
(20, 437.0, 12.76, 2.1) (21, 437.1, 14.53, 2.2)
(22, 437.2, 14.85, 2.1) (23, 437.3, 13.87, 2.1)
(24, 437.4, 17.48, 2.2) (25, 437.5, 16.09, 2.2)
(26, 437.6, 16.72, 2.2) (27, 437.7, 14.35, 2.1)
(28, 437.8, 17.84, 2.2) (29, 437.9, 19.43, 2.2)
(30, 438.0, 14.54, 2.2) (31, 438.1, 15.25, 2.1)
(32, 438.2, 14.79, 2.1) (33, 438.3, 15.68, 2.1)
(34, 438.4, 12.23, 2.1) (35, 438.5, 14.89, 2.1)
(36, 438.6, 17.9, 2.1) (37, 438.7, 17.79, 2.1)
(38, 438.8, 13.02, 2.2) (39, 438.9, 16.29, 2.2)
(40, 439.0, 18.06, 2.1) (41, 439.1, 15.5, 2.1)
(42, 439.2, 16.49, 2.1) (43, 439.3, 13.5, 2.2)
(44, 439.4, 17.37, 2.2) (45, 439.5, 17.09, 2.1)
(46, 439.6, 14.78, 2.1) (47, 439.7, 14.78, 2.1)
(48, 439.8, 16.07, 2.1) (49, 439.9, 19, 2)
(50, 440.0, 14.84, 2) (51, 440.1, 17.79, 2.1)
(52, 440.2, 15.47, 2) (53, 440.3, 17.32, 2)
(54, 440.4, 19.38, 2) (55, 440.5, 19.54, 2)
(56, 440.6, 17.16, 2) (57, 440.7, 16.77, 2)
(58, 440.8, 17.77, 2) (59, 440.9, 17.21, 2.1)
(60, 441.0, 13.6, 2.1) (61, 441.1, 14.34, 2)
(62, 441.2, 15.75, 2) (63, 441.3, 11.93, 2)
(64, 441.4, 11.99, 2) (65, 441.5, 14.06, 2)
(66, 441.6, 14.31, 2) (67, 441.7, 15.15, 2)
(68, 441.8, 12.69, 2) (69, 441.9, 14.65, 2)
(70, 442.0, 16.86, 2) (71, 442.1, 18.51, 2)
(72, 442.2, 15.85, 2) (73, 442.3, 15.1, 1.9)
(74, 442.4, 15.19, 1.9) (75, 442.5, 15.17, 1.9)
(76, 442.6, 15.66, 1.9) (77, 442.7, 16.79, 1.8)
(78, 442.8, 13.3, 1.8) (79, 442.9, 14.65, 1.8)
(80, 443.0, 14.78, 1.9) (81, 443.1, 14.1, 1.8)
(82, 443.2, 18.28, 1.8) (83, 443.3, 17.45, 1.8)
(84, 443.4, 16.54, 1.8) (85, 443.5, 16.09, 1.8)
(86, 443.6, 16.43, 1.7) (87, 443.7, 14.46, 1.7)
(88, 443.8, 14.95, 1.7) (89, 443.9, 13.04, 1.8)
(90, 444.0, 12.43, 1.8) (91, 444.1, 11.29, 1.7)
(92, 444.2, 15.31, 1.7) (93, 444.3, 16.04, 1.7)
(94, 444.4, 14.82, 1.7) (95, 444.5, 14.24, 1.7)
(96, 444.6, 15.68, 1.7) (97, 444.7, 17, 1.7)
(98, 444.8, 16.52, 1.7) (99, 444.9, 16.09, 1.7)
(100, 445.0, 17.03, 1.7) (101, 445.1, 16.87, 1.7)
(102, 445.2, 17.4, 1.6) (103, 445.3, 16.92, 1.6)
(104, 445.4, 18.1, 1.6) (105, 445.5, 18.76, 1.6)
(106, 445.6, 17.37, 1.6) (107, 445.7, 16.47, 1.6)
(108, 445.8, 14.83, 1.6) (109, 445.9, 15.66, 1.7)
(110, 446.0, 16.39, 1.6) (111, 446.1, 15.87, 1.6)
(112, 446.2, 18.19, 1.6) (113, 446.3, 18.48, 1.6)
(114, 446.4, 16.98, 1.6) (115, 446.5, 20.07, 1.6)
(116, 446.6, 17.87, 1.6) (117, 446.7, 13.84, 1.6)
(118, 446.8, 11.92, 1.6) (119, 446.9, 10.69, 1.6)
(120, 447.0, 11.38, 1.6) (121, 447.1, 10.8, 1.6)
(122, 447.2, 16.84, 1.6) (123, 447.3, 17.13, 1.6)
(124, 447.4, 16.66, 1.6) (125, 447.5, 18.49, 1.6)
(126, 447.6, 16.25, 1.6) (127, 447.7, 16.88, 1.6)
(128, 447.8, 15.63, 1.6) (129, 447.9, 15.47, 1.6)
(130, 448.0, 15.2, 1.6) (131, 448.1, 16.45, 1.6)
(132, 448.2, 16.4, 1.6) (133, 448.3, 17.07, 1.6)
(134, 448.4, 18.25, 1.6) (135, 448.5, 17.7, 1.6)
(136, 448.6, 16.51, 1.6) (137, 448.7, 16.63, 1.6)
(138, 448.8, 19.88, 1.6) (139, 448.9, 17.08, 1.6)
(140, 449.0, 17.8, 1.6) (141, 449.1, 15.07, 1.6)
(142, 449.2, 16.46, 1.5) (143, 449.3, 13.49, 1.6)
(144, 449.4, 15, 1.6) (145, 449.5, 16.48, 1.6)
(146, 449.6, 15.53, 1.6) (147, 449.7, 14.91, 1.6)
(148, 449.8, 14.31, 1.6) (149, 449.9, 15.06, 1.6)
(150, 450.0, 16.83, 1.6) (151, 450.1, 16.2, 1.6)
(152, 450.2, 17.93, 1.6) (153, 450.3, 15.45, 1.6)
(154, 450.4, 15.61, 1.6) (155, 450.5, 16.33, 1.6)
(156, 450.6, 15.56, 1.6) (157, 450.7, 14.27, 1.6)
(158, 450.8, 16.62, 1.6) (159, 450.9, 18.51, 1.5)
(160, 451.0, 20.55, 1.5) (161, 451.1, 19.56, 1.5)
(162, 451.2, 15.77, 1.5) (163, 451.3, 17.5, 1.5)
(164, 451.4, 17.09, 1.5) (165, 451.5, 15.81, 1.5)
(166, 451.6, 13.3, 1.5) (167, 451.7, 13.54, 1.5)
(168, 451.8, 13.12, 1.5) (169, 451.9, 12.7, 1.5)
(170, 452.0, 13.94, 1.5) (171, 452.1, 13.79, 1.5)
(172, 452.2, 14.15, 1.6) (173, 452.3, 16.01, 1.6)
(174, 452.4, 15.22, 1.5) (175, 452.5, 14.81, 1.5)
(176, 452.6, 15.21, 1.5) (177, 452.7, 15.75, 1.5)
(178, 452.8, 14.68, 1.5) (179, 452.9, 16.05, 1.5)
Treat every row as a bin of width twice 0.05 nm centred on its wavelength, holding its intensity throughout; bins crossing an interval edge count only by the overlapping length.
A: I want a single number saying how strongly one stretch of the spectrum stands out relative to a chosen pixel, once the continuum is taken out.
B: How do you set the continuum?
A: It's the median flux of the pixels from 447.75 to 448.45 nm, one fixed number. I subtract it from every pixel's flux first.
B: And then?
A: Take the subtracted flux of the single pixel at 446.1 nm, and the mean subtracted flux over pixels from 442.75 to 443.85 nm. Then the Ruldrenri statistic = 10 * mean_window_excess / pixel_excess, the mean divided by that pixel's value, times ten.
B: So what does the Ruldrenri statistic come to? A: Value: 16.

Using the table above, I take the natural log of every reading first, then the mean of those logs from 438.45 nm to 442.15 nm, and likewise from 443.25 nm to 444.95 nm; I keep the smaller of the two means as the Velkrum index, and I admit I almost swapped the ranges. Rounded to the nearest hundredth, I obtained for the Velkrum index 2.71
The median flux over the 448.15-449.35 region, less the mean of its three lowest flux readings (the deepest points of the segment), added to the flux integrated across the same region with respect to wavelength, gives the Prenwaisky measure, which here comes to 22.1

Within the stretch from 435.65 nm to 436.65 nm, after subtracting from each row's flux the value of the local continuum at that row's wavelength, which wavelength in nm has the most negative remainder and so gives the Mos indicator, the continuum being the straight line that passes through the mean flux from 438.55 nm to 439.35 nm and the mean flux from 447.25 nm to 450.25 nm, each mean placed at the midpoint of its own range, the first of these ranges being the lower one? 435.8 nm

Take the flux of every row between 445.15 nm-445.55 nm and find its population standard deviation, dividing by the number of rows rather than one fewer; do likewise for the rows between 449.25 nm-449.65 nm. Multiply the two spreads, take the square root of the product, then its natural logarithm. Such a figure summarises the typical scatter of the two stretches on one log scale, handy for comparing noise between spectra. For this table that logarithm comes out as -0.14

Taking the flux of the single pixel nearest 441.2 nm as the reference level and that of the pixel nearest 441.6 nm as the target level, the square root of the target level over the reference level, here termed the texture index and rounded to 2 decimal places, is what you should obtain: 0.95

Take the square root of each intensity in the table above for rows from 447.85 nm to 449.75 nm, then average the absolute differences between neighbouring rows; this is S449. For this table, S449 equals 0.16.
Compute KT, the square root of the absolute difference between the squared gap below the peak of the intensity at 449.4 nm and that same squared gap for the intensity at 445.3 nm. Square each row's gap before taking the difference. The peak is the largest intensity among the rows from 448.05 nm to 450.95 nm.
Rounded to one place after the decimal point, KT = 3.9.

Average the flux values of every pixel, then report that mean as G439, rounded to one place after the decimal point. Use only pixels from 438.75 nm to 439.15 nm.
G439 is 15.7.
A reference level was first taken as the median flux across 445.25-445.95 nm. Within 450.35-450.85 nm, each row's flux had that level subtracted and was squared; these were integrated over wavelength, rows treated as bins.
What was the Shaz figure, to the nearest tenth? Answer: 1.1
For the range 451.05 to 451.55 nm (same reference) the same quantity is 1.0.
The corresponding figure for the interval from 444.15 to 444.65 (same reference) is 1.6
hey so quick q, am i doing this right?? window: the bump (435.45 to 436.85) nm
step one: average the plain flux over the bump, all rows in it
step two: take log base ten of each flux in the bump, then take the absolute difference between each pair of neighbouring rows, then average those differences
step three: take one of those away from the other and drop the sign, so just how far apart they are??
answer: 15.8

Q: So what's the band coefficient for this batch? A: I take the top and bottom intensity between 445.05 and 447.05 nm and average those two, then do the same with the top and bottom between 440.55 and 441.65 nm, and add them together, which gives 30.2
